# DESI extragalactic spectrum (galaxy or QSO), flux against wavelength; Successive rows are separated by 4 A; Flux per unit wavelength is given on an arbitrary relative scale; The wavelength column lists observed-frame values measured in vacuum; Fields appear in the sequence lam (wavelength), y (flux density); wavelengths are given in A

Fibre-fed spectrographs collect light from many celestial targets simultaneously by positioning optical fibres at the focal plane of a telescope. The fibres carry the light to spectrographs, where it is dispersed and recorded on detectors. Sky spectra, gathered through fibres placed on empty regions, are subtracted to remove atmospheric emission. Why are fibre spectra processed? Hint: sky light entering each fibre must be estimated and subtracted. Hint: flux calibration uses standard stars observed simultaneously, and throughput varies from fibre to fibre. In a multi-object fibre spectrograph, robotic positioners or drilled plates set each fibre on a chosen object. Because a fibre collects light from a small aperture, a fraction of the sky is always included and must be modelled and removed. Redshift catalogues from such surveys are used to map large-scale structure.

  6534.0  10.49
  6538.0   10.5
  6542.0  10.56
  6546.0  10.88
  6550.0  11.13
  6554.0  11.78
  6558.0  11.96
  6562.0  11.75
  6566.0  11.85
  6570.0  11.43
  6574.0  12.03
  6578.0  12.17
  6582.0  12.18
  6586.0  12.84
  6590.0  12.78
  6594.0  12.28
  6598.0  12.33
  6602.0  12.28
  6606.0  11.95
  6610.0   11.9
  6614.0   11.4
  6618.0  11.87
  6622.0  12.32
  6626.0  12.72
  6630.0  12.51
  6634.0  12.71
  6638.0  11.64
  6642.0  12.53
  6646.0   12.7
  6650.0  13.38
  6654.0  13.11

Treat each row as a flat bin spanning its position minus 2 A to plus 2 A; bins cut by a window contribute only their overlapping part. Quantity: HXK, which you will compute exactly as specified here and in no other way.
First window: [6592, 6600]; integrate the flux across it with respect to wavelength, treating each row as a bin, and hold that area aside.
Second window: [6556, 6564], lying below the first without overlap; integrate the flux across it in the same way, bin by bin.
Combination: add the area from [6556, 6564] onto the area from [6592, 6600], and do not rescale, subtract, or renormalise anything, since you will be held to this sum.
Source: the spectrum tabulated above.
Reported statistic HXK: 193.3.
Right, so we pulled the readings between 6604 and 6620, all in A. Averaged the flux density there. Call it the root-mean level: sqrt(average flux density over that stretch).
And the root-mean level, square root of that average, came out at 3.43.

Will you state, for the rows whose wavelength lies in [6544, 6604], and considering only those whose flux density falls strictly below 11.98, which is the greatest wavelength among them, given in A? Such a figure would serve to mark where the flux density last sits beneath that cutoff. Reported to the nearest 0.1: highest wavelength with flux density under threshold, 6570.0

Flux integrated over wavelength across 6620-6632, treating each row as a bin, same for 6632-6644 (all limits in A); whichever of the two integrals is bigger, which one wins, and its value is 150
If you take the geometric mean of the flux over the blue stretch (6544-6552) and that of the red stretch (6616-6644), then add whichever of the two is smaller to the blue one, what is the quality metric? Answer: 22.0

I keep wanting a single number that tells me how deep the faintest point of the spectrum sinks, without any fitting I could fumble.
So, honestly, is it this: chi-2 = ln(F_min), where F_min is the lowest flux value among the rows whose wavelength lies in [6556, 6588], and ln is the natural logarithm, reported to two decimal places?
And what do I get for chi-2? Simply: 2.44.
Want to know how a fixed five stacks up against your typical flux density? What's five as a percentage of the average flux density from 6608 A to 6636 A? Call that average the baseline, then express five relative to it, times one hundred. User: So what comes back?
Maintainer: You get 41.0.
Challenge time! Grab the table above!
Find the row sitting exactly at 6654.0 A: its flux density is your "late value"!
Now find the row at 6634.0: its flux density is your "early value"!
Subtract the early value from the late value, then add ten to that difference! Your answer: 10.4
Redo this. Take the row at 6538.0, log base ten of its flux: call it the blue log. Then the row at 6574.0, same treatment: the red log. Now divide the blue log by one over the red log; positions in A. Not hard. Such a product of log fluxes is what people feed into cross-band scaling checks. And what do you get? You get 1.10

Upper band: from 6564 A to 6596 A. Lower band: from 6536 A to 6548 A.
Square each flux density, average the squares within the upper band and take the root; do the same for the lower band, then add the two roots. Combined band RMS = 22.9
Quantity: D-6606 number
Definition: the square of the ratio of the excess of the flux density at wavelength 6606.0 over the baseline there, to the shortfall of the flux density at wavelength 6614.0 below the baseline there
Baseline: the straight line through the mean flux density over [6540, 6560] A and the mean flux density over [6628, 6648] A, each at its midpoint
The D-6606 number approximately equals 0.00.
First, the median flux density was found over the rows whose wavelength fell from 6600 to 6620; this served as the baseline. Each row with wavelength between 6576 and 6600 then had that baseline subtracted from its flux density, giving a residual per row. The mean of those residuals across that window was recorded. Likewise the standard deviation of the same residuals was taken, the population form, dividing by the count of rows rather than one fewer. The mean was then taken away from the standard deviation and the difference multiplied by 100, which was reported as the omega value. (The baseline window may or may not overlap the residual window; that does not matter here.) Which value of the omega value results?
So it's -26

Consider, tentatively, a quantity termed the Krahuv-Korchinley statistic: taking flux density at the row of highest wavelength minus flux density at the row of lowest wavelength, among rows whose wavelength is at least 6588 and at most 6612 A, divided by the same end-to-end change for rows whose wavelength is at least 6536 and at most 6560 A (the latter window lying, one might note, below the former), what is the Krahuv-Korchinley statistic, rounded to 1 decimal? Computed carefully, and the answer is -0.6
